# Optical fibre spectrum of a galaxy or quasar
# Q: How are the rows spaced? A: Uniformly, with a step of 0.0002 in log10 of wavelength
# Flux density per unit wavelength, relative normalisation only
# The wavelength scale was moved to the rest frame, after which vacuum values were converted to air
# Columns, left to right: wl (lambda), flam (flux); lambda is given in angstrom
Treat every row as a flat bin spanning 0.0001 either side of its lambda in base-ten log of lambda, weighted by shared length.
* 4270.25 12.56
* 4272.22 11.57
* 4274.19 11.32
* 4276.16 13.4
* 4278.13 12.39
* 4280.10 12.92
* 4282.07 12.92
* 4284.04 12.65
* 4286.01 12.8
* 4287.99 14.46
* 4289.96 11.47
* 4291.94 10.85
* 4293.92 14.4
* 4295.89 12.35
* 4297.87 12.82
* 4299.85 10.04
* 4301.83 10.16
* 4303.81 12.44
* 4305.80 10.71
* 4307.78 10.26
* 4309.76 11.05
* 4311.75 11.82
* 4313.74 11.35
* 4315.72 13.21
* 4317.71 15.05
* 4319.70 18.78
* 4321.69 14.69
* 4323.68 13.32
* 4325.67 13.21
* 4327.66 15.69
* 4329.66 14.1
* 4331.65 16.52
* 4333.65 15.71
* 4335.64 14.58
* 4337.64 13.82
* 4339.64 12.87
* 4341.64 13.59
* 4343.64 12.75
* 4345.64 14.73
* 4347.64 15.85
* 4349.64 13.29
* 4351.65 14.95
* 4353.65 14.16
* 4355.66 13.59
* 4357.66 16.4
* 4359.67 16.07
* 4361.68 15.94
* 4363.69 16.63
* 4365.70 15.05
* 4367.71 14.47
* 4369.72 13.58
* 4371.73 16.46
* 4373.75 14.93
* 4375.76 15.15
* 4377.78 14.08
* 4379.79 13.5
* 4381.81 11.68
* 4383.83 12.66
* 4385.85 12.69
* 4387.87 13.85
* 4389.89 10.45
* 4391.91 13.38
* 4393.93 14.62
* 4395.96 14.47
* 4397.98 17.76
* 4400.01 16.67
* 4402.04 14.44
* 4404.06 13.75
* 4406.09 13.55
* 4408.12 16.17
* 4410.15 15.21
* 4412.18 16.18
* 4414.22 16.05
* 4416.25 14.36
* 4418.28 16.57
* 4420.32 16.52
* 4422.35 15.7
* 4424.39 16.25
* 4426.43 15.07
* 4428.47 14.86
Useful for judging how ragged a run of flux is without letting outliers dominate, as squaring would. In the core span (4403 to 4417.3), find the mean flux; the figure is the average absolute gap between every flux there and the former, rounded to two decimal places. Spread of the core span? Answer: 0.99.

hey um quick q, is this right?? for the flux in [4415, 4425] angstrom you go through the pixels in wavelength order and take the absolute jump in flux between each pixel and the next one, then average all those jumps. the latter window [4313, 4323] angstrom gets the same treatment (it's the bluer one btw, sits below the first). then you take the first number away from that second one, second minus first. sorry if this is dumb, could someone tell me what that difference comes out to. 2.0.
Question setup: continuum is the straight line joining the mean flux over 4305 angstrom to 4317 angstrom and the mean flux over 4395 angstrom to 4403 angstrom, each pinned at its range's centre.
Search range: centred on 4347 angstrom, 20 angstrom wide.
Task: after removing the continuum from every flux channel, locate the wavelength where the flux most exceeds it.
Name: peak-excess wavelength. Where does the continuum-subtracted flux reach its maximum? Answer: 4347.64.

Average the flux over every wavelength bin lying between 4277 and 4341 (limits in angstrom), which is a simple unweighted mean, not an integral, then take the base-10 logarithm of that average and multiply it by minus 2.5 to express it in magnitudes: -2.79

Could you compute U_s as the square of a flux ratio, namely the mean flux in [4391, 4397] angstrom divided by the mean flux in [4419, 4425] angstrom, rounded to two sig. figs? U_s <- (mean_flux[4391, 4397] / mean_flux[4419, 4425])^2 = 0.77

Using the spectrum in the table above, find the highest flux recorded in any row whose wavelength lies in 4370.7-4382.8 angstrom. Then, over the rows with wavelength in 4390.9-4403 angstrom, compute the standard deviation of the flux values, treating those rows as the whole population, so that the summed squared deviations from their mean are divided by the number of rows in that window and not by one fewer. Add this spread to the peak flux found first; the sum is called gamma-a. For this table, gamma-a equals 18.0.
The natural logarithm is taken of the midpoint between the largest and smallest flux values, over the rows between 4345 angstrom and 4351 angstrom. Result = 2.68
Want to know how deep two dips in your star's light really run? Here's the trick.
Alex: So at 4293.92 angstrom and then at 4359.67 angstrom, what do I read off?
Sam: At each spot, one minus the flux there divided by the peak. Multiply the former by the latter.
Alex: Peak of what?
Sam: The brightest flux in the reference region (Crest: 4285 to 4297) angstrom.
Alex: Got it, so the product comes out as 0.000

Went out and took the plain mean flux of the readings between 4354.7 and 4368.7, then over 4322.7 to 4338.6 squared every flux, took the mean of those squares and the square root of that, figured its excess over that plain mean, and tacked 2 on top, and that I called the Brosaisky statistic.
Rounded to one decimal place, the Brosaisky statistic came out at 1.2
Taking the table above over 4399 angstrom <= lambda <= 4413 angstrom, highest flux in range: 16.67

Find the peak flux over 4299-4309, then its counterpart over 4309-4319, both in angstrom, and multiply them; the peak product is 187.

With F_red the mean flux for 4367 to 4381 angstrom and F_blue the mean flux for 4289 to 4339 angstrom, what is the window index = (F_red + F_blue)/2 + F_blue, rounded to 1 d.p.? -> 27.0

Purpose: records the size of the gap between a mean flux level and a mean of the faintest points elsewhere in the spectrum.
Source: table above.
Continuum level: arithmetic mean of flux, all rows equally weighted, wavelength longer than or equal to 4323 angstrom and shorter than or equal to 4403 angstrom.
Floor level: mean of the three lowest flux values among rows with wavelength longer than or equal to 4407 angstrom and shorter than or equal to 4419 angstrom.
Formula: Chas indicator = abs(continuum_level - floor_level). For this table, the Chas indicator 0.8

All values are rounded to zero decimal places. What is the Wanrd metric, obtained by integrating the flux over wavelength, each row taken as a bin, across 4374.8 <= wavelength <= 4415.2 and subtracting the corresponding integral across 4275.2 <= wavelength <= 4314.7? 102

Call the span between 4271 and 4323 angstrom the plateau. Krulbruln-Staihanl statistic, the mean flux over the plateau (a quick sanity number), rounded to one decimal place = 12.5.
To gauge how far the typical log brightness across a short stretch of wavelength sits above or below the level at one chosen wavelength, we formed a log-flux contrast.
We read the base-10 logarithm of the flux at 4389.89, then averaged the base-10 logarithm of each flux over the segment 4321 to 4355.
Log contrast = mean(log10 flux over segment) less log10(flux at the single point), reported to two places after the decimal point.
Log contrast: 0.14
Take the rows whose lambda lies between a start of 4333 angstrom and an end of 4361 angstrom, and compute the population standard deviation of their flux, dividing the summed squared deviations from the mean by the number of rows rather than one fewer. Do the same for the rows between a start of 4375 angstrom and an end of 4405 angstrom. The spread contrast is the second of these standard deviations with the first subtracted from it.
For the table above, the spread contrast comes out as 0.6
